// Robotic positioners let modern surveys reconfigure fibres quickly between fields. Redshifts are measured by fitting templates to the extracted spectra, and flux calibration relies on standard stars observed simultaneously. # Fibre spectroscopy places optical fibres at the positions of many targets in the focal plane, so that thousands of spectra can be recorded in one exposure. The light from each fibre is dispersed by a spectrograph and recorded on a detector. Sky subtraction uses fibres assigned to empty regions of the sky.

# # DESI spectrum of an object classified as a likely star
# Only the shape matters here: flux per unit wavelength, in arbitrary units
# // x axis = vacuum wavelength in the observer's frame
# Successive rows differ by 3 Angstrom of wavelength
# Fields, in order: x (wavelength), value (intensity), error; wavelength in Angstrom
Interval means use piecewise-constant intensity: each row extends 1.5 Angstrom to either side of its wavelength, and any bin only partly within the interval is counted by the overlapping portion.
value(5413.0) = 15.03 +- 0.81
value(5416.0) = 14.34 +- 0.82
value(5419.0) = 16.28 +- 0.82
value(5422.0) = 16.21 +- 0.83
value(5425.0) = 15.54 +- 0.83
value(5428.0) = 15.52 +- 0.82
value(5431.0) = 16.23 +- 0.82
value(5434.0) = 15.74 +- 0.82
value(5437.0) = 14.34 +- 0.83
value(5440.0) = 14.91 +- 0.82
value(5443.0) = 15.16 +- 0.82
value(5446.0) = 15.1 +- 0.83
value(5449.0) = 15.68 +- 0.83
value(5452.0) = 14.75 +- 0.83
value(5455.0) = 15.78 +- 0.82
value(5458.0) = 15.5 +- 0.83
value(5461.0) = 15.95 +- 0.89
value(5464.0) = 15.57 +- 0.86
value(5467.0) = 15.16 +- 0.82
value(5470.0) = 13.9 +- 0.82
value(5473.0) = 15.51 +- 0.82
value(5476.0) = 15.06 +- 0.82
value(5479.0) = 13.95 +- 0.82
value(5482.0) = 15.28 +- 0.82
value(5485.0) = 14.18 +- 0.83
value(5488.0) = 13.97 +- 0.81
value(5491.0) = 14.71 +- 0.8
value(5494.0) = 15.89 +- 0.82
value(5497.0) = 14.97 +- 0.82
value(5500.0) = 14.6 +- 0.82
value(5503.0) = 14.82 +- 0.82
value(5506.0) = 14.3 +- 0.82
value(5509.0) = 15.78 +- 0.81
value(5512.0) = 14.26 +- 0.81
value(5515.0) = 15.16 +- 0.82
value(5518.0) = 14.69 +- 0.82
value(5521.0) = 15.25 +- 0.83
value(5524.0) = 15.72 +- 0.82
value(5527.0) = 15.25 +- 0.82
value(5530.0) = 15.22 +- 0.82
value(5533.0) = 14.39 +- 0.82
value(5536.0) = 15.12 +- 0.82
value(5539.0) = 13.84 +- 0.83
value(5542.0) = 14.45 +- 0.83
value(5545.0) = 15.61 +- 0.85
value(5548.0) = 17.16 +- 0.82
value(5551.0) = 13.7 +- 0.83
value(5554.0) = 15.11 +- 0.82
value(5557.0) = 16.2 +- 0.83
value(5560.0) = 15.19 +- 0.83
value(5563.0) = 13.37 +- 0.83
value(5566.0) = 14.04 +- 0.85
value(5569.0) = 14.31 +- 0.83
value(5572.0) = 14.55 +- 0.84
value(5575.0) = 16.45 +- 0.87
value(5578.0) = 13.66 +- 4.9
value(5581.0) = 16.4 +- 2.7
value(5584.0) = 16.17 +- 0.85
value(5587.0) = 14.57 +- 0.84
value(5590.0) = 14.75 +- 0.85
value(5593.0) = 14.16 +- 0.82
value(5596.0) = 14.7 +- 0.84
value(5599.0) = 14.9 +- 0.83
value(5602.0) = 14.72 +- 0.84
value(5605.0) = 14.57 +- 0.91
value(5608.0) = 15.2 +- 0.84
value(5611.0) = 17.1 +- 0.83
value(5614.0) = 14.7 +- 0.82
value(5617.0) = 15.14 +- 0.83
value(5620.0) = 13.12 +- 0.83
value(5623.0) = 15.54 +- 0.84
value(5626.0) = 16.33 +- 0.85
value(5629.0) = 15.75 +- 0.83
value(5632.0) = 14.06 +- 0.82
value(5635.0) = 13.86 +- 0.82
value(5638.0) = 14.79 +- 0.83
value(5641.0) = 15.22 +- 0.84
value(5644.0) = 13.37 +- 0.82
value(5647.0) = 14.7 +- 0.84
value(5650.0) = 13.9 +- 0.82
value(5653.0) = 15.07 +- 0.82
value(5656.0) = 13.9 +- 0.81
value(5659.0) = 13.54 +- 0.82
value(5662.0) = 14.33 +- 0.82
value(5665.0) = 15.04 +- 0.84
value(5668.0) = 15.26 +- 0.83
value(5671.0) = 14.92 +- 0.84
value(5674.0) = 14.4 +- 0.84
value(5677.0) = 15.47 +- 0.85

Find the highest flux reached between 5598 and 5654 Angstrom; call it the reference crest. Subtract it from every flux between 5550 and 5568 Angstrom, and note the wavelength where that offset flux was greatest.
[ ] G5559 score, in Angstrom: 5557.0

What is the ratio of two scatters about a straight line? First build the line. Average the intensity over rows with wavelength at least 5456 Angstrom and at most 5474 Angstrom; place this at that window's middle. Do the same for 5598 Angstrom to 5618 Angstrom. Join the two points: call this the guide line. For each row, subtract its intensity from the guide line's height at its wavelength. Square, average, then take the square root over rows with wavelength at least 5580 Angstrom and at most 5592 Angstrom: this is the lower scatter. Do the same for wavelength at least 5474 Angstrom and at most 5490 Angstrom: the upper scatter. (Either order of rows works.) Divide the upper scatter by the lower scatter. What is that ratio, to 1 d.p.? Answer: 1.1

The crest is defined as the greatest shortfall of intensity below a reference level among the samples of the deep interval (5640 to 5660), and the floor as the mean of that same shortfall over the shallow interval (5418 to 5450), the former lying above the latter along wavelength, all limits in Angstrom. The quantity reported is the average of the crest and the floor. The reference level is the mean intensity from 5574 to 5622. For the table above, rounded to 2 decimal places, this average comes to 0.57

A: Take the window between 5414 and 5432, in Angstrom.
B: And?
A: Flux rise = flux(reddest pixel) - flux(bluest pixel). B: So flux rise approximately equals 1.9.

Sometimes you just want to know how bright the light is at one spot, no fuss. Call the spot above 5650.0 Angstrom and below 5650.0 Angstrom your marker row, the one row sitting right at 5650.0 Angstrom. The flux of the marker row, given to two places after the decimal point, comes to 13.90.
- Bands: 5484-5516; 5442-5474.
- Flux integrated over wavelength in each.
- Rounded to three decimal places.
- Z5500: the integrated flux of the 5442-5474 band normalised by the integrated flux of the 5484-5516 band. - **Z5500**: 1.033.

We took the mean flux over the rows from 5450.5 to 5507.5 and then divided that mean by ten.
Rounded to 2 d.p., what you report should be 1.49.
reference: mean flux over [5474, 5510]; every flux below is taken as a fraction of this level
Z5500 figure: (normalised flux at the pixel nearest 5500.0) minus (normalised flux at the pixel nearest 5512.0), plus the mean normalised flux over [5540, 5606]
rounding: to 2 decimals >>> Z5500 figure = 1.03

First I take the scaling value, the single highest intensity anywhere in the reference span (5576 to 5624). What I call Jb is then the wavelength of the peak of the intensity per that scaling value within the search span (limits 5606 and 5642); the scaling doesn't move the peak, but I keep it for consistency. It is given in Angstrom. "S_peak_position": 5611.0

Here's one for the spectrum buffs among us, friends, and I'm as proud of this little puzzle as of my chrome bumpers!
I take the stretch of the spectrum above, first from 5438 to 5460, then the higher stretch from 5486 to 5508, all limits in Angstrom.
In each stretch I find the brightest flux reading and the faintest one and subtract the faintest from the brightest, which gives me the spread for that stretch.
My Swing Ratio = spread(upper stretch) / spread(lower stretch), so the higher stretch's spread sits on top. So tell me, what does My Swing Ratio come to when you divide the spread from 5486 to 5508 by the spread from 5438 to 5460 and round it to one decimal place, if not 1.9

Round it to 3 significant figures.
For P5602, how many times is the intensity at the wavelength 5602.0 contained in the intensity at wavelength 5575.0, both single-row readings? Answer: 1.12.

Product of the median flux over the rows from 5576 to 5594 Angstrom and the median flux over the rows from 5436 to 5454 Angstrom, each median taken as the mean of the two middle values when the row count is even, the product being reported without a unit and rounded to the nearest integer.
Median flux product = 220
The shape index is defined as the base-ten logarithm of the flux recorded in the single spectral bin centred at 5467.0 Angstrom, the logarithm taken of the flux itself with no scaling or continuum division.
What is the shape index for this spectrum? 1.18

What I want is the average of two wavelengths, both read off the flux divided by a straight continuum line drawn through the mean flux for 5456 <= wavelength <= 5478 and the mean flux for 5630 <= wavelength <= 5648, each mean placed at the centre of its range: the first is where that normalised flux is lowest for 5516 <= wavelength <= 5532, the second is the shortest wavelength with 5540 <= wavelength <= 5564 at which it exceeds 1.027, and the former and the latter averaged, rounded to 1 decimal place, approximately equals 5531.5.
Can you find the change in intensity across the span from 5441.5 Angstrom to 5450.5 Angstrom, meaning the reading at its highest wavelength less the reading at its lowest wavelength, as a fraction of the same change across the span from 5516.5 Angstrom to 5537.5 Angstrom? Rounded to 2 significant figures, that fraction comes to 1.2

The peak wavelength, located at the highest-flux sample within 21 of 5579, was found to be 5575.0 Angstrom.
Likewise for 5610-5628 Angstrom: 5611.0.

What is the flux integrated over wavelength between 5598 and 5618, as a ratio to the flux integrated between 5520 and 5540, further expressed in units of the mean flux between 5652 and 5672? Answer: 0.0696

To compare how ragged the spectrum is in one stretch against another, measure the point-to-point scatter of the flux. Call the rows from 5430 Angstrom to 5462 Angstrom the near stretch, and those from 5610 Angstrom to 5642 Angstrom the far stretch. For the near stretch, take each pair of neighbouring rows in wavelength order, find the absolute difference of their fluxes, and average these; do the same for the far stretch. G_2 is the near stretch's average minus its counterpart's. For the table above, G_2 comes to -0.59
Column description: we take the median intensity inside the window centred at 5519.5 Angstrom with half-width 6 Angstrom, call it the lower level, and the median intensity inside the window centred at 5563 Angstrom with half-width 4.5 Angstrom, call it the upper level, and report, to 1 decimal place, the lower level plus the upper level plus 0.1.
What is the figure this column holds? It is 29.3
